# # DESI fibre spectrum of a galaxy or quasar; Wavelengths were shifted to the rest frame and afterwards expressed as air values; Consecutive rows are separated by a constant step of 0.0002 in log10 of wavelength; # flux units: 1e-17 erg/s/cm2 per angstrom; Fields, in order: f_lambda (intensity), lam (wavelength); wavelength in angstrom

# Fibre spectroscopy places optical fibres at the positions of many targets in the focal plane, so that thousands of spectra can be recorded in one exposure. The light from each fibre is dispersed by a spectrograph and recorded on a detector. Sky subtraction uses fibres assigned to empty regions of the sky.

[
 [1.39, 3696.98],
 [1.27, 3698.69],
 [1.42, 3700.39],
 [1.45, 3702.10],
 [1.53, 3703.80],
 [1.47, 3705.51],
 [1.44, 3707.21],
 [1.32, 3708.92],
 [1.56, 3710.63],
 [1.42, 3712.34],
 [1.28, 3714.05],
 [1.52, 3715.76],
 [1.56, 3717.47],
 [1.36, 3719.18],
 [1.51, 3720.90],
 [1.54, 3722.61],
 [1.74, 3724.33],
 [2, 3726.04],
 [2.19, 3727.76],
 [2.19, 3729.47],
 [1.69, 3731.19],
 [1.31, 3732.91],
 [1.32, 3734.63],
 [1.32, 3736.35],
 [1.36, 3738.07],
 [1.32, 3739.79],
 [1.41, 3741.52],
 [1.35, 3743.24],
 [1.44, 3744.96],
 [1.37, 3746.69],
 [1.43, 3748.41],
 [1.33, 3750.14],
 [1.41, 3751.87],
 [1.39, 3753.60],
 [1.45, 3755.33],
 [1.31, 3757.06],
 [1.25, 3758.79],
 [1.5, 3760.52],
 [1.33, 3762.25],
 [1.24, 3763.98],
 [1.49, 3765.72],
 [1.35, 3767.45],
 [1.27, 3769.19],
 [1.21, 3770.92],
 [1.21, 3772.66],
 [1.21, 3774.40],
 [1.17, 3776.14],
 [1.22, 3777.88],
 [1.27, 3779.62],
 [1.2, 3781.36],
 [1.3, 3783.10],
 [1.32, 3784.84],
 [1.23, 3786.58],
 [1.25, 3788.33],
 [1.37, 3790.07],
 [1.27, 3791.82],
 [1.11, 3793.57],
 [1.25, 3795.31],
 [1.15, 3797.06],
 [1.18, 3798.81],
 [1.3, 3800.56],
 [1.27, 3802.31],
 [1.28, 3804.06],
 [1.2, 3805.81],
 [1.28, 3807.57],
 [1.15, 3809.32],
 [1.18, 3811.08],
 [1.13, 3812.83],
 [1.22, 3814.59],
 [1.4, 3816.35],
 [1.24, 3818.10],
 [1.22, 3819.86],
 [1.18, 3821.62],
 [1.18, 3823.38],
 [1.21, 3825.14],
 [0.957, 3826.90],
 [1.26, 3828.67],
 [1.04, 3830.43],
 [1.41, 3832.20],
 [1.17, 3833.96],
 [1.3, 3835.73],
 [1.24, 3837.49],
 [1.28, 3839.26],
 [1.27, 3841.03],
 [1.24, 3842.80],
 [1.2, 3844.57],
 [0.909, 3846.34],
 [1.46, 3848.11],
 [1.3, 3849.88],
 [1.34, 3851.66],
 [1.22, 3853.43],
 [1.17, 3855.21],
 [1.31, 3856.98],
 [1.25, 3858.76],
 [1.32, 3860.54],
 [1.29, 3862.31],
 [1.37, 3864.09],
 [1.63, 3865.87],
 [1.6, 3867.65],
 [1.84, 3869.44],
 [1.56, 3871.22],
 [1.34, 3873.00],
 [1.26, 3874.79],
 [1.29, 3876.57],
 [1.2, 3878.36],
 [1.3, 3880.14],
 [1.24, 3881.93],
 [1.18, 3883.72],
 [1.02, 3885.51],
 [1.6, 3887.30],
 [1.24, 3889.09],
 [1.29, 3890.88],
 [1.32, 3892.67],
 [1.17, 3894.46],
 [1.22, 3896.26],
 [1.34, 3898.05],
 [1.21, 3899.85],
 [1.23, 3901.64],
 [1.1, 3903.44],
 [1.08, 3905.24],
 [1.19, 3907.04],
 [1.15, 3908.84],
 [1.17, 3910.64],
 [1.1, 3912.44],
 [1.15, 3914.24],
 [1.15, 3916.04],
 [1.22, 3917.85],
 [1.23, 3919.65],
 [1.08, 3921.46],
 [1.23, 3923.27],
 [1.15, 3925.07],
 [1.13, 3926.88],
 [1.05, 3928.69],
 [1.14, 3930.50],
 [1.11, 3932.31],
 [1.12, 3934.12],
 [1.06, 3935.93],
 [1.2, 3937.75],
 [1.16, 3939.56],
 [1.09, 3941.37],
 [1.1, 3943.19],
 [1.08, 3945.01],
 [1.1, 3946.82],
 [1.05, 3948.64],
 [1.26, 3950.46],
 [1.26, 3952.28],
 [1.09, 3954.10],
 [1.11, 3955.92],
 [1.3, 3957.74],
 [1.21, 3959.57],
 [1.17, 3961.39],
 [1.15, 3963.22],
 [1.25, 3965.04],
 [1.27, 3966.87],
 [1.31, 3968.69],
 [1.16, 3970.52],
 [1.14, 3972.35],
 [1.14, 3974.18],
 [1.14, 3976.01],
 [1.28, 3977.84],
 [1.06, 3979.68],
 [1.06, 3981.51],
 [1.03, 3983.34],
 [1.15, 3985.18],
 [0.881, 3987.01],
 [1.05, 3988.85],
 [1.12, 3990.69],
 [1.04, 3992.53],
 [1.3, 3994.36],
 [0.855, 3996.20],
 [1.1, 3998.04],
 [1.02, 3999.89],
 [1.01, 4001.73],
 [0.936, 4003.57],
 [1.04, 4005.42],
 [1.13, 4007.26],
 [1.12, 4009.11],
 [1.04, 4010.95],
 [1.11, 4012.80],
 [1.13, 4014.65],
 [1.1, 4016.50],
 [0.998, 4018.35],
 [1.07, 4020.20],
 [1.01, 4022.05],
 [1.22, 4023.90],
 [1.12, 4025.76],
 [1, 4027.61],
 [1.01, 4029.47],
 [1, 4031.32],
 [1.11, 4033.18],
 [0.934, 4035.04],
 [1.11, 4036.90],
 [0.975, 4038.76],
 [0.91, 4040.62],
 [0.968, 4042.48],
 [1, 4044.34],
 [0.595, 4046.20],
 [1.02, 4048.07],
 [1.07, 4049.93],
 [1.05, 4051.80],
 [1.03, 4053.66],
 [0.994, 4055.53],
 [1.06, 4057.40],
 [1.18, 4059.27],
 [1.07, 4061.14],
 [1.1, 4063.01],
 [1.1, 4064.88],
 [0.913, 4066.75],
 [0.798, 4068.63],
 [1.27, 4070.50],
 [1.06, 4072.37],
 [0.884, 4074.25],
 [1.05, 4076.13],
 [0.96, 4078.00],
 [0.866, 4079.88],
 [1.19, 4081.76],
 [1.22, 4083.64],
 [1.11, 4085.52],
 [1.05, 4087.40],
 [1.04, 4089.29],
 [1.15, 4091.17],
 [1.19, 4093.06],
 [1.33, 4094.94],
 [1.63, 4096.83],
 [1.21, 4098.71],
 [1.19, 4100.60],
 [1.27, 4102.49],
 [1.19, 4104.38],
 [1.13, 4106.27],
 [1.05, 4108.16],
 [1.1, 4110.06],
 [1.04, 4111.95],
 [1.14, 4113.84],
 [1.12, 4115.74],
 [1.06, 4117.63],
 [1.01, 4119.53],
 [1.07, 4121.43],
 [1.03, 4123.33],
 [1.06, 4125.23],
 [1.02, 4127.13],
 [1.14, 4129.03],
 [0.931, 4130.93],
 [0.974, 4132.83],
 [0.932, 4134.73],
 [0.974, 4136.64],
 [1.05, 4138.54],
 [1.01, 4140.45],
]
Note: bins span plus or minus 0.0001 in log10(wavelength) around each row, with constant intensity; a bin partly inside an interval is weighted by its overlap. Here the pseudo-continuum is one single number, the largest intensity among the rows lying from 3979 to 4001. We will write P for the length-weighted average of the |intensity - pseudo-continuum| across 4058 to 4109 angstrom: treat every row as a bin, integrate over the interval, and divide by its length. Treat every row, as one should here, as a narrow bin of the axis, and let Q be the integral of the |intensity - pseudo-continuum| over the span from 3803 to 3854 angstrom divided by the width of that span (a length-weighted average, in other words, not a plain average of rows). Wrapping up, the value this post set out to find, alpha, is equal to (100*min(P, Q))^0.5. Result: 3.2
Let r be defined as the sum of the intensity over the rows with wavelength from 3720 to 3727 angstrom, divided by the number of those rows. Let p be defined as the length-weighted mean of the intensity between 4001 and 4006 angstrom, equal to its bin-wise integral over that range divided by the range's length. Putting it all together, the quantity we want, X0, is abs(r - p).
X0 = 0.71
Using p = 0.99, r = 1.70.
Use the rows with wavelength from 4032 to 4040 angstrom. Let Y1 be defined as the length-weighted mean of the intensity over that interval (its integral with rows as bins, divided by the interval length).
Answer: 1.03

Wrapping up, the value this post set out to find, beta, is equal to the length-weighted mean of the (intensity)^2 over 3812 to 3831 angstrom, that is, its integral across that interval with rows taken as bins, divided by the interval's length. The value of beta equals 1.42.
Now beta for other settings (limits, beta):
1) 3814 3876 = 1.70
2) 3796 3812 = 1.49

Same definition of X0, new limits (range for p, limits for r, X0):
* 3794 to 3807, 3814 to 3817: 0.08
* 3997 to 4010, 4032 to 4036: 0.03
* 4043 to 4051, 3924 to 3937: 0.18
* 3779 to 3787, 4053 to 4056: 0.26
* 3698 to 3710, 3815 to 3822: 0.16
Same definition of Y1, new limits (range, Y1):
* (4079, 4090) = 1.08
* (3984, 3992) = 1.05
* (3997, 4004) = 1.02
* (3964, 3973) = 1.23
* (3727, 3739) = 1.62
